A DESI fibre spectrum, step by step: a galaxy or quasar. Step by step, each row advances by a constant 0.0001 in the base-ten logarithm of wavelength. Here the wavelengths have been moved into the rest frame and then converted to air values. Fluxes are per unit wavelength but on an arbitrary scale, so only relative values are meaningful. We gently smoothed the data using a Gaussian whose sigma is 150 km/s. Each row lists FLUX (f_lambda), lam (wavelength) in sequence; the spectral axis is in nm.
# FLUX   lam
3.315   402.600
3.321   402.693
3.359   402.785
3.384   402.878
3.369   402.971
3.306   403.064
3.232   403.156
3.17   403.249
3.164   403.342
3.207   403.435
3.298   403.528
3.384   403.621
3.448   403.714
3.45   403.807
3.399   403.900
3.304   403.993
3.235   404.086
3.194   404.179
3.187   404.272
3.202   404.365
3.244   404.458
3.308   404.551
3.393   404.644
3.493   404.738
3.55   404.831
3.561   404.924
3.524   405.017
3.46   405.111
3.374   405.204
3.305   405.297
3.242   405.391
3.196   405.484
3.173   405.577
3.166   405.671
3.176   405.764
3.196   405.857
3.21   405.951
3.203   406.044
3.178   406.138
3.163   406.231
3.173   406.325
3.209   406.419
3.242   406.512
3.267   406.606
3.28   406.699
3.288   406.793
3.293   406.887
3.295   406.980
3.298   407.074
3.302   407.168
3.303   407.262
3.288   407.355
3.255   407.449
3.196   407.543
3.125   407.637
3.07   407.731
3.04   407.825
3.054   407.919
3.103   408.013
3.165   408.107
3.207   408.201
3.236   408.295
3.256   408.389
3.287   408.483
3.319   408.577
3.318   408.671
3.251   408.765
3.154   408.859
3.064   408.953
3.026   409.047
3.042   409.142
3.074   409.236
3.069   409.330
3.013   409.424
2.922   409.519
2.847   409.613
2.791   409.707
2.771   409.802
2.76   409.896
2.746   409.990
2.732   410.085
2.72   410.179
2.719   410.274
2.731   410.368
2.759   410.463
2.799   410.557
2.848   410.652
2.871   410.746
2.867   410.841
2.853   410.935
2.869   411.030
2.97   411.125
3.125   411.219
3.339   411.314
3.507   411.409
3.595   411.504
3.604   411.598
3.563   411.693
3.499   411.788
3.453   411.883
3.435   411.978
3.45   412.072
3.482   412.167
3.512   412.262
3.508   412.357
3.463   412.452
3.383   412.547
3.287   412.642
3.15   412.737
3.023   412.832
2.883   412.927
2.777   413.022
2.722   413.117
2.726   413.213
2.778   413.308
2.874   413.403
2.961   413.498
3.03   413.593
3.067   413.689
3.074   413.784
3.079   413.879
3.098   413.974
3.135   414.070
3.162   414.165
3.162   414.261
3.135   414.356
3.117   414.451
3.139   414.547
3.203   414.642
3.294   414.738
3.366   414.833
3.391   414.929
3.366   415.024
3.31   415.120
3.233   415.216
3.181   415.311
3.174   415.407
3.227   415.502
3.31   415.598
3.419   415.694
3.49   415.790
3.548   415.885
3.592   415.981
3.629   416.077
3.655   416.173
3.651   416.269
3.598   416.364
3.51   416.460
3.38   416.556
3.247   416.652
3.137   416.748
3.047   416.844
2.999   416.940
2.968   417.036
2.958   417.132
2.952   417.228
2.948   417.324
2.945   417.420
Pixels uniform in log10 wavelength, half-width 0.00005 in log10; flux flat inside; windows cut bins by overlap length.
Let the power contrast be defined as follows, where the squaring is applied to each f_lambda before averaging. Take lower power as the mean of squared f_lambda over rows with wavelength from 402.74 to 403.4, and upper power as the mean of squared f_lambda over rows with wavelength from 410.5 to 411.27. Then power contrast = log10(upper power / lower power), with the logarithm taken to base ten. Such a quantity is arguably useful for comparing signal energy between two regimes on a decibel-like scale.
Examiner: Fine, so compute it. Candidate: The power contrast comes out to -0.11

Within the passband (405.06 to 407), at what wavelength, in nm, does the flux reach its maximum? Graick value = 405.111 nm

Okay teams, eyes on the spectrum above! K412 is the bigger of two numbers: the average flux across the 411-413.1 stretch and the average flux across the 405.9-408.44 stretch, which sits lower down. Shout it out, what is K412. 3.31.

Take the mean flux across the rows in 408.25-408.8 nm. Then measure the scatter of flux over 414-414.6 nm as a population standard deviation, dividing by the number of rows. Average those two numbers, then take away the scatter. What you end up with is 1.63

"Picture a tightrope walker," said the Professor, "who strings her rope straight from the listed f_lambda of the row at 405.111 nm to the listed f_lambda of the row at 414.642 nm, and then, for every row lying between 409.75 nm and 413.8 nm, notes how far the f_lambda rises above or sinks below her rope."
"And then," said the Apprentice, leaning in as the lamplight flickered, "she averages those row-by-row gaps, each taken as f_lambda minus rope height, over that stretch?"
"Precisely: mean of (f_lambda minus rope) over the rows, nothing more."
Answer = -0.20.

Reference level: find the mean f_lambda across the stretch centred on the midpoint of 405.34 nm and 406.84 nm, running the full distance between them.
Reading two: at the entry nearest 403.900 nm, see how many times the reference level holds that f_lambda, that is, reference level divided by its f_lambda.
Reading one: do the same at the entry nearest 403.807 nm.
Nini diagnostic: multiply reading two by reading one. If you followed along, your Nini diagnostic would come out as 0.88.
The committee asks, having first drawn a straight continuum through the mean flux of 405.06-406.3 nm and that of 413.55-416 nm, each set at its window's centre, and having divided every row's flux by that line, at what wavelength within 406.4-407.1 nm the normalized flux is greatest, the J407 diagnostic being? 407.074 nm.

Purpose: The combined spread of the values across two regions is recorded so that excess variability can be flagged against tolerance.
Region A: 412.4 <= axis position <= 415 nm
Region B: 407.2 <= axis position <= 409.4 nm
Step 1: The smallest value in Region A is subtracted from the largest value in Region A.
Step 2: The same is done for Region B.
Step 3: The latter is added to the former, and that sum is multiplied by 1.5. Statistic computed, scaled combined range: 1.55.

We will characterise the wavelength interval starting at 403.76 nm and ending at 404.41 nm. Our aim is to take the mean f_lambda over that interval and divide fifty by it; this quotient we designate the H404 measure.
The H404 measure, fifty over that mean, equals 15.2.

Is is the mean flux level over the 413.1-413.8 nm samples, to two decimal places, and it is 2.90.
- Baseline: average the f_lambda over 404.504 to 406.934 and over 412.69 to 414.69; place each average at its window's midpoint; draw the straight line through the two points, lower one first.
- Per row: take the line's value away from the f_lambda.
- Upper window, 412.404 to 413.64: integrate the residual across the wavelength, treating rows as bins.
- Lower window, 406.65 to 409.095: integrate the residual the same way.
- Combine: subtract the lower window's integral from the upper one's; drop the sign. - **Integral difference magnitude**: 0.0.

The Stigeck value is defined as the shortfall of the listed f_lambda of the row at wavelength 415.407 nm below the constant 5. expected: 1.83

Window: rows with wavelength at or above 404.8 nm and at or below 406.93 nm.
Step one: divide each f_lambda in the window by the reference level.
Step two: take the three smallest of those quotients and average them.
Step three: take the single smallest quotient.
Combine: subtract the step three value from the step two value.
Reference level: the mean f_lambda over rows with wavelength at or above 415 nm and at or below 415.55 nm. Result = 0.001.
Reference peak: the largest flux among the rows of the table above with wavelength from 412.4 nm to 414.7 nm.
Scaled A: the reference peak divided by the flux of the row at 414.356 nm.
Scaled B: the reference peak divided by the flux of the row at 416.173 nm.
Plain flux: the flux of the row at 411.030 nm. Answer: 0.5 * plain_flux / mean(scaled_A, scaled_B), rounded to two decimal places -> 1.40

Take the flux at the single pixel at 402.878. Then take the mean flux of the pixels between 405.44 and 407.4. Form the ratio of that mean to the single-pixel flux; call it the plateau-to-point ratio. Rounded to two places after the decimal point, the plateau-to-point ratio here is 0.96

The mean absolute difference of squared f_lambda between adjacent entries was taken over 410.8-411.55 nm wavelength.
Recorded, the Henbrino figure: 0.7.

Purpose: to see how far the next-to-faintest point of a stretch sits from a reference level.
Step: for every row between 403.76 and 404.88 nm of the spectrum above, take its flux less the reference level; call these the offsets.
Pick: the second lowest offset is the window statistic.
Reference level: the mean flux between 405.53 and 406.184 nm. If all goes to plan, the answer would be 0.01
